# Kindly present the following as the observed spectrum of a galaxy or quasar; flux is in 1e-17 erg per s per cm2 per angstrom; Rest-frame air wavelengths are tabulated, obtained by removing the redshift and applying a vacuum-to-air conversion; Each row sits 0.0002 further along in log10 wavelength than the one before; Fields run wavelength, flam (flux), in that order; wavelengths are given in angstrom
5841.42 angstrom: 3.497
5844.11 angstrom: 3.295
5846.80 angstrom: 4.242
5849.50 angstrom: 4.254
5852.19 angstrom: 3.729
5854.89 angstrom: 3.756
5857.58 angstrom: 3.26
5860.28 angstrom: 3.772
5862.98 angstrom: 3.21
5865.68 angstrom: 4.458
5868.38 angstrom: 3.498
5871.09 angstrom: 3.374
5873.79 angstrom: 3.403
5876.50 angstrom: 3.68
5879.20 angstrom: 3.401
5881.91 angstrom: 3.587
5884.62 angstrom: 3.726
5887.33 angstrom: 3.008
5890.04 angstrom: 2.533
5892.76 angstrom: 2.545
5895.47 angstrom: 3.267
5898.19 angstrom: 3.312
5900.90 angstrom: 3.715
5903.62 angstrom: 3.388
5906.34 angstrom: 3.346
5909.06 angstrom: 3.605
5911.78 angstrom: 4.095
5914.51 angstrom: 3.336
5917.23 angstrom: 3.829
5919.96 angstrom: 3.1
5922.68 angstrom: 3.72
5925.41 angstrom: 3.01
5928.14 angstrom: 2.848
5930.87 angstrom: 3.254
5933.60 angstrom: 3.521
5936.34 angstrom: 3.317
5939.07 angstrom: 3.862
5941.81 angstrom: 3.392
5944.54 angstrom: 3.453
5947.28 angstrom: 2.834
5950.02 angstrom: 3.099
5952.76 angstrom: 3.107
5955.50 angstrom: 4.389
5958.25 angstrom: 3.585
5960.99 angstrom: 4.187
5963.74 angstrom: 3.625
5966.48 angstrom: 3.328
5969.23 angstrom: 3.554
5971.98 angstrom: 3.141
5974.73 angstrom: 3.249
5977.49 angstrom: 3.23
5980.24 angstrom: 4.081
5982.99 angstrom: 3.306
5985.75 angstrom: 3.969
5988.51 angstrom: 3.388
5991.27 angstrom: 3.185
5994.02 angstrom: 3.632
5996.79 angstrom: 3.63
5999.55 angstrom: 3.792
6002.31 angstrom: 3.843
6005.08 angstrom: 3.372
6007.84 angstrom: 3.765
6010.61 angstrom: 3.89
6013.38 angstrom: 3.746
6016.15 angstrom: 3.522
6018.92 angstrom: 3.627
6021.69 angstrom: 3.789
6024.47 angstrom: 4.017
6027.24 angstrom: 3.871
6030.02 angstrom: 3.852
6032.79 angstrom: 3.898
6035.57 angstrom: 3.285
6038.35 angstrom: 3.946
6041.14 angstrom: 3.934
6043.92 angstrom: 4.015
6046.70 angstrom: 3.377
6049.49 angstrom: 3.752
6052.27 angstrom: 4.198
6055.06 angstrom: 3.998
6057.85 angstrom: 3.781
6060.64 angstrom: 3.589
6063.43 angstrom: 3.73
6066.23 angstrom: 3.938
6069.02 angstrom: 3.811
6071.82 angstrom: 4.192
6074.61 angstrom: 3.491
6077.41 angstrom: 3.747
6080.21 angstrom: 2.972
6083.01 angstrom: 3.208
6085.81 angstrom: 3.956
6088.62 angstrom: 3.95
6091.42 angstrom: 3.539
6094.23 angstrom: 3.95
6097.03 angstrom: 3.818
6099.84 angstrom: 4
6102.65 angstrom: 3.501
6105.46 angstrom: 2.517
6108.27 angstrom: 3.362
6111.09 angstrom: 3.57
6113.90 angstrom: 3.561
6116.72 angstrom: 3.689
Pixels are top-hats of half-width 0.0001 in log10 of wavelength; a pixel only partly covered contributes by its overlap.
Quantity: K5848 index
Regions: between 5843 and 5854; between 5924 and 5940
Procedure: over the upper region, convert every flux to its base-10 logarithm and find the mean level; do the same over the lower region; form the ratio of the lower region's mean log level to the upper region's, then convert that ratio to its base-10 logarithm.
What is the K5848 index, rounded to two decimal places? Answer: 0.06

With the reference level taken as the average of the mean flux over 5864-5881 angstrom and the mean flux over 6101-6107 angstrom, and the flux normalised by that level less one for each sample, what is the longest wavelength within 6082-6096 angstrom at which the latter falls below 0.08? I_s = 6091.42 angstrom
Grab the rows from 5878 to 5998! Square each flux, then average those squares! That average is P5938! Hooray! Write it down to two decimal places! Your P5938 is 11.88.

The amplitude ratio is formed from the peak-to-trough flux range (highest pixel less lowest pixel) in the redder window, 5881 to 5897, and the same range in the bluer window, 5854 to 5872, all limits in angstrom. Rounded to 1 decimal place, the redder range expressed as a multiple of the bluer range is 1.0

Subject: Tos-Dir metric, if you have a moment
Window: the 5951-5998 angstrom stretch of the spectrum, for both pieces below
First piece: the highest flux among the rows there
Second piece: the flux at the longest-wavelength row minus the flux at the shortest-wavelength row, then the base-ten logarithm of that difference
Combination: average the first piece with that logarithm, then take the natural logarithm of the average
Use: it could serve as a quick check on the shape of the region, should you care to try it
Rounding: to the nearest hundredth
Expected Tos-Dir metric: 0.72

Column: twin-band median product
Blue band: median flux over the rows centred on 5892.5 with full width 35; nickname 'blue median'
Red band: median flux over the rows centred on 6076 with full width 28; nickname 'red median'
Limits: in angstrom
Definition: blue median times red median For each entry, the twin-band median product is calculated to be 12.8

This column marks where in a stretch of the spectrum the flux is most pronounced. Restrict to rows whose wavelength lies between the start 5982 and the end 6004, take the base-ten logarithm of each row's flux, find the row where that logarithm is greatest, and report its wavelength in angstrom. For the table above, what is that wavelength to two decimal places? 5985.75 angstrom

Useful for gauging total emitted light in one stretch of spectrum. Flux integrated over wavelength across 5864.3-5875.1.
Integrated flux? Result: 39.8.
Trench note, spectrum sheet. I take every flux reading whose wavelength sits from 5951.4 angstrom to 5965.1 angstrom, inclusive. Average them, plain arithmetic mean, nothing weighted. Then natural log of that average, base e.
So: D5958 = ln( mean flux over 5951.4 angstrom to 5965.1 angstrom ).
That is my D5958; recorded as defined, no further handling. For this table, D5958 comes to 1.33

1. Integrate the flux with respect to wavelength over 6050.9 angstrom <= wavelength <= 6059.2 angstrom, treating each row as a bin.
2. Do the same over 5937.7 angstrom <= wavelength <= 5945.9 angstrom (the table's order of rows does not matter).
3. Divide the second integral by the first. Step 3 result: 0.88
